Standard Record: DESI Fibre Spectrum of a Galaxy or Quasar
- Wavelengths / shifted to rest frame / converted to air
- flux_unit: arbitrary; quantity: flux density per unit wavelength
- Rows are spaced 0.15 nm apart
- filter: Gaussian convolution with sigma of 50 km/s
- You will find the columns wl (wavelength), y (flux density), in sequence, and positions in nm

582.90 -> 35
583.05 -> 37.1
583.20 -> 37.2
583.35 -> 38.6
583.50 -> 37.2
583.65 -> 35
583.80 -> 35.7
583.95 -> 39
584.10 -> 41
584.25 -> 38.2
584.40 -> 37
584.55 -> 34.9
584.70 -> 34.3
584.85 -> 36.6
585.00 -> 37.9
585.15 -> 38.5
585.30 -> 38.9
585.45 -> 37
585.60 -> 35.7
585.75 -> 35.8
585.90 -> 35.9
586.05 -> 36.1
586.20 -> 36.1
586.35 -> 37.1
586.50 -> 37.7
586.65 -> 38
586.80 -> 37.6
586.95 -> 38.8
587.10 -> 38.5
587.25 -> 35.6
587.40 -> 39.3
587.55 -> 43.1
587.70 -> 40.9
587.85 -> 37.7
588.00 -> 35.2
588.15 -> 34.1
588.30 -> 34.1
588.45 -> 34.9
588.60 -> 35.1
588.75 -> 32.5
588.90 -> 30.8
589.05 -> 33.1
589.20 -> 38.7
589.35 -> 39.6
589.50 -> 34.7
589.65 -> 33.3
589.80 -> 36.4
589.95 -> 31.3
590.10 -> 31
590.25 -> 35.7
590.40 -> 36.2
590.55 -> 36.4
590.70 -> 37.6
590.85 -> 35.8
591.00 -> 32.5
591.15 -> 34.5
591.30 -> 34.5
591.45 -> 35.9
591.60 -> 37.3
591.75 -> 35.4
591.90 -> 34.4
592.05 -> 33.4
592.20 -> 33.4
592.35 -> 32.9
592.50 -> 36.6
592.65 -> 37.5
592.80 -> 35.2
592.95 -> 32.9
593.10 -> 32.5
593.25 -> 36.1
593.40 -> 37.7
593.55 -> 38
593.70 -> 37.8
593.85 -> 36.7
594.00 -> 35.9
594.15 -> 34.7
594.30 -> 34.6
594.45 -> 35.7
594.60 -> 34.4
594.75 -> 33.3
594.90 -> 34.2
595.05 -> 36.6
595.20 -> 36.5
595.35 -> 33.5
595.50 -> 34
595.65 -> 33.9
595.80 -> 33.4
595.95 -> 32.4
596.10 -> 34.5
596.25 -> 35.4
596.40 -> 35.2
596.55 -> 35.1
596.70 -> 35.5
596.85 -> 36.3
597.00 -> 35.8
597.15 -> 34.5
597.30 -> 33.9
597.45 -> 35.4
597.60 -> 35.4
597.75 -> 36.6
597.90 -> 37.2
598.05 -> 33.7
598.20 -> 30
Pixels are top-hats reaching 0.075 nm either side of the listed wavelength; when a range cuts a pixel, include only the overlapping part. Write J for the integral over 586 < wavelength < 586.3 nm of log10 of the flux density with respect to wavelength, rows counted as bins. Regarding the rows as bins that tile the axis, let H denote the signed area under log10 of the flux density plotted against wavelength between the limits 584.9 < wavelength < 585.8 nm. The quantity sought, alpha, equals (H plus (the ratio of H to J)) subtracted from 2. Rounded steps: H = 1.4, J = 0.47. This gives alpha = -2.4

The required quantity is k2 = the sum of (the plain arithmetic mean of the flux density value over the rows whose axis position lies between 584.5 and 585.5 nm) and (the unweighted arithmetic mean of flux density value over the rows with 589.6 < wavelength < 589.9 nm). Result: 71.7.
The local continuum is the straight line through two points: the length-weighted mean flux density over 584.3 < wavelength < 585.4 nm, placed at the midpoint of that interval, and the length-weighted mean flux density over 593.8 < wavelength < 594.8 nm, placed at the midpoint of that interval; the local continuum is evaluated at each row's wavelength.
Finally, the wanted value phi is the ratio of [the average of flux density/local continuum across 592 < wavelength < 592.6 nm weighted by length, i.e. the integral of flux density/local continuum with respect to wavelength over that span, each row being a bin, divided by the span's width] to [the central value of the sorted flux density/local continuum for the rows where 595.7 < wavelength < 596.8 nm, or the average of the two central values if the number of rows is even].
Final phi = 0.95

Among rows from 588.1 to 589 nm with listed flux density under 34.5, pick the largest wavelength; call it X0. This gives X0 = 588.90 nm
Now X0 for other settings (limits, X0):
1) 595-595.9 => 595.80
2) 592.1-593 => 592.95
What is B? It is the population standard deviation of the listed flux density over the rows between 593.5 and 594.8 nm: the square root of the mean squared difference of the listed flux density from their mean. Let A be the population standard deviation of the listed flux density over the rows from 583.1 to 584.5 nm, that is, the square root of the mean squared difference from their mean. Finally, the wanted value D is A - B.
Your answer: 0.2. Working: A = 1.7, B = 1.51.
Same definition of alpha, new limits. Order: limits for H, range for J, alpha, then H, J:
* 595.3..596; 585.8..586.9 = 0.3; 1.1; 1.72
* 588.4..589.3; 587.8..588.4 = -0.9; 1.4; 0.93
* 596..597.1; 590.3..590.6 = -3.3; 1.7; 0.47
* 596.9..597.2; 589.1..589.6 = 0.9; 0.5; 0.78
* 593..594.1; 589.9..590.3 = -2.6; 1.7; 0.60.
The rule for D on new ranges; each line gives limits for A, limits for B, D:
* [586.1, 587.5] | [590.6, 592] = -0.3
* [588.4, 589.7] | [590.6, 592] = 1.2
